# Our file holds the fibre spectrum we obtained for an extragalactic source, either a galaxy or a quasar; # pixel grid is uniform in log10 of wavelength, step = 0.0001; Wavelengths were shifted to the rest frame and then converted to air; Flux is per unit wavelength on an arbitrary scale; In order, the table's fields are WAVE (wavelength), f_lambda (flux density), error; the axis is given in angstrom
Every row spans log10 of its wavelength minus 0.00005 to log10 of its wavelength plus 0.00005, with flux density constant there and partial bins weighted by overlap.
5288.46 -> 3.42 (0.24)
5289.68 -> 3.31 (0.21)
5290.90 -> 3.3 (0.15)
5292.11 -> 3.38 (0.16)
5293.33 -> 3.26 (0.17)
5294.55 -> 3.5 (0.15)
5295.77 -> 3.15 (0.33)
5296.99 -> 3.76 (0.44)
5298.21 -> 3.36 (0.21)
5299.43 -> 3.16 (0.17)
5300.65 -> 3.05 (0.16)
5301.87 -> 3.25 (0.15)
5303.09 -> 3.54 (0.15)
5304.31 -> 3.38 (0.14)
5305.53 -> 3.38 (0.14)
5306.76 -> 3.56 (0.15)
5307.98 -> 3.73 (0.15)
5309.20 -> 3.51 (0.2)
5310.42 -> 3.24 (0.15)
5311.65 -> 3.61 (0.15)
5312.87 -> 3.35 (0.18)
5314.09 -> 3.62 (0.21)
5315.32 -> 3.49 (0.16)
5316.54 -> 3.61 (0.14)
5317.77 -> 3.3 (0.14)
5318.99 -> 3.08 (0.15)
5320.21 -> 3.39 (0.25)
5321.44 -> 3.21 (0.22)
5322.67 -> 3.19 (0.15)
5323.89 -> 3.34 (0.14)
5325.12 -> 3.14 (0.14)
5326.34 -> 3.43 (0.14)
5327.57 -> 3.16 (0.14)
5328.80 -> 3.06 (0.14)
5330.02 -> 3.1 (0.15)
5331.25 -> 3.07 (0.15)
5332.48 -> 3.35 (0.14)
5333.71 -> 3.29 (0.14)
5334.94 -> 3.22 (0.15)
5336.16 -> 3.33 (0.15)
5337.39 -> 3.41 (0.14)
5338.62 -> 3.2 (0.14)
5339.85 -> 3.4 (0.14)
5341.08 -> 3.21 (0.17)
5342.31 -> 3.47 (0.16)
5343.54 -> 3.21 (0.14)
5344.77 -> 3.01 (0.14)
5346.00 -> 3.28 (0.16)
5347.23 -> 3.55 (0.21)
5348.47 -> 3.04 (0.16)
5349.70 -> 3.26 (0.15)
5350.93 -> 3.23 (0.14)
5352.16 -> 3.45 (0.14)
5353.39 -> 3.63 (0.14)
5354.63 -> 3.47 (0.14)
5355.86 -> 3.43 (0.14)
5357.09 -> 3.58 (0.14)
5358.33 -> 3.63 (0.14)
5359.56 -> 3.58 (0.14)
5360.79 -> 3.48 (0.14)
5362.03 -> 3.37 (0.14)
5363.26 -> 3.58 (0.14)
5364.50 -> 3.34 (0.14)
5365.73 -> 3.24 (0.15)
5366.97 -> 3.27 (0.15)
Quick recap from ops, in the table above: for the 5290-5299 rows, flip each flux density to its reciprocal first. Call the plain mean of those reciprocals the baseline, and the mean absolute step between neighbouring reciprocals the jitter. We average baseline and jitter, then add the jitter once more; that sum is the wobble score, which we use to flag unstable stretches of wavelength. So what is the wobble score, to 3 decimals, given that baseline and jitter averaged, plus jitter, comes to 0.187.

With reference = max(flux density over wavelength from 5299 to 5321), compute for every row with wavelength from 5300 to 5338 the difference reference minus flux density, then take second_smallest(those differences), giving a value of 0.11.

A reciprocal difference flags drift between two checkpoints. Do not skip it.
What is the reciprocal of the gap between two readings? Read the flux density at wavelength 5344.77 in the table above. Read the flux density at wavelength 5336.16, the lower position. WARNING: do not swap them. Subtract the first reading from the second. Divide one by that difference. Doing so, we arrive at 3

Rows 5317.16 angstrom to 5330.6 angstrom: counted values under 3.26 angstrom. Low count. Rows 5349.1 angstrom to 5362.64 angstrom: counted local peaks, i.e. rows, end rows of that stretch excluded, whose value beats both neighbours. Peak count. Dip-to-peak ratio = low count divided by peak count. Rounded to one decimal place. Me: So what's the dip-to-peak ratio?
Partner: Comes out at 3.5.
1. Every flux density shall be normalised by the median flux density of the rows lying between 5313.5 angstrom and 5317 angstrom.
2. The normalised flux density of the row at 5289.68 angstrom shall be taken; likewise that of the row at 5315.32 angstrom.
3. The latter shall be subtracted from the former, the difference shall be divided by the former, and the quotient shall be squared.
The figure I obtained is 0.0030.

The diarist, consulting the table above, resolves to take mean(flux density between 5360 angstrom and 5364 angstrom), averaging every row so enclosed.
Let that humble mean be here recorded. 3.48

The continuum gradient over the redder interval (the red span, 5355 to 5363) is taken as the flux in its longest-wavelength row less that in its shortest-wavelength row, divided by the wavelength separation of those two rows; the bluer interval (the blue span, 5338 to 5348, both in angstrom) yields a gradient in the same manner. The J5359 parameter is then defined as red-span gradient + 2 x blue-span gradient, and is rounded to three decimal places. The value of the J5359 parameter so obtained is 0.072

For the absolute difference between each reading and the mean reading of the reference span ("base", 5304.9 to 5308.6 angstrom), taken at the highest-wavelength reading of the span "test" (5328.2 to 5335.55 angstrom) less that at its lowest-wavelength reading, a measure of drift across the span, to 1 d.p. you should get -0.2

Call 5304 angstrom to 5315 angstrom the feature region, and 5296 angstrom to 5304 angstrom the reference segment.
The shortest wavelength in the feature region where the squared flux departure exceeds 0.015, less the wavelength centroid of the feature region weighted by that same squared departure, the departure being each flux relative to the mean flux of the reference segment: -3.1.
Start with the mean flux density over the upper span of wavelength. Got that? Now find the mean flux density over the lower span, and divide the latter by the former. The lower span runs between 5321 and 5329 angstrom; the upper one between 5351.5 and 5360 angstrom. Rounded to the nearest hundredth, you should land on 0.91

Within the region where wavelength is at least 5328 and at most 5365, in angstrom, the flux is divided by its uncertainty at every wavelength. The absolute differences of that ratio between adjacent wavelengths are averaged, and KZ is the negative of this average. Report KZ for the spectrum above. -1.6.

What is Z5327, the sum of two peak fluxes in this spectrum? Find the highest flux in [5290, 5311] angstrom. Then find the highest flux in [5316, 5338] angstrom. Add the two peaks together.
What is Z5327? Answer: 7.37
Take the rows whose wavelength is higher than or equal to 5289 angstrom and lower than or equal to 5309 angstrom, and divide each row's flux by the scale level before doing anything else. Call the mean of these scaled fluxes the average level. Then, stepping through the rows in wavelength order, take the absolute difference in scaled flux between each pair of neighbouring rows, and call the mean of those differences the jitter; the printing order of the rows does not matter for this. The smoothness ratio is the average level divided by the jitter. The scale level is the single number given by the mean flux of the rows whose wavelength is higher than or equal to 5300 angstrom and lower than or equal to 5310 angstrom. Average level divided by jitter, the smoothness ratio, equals 16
